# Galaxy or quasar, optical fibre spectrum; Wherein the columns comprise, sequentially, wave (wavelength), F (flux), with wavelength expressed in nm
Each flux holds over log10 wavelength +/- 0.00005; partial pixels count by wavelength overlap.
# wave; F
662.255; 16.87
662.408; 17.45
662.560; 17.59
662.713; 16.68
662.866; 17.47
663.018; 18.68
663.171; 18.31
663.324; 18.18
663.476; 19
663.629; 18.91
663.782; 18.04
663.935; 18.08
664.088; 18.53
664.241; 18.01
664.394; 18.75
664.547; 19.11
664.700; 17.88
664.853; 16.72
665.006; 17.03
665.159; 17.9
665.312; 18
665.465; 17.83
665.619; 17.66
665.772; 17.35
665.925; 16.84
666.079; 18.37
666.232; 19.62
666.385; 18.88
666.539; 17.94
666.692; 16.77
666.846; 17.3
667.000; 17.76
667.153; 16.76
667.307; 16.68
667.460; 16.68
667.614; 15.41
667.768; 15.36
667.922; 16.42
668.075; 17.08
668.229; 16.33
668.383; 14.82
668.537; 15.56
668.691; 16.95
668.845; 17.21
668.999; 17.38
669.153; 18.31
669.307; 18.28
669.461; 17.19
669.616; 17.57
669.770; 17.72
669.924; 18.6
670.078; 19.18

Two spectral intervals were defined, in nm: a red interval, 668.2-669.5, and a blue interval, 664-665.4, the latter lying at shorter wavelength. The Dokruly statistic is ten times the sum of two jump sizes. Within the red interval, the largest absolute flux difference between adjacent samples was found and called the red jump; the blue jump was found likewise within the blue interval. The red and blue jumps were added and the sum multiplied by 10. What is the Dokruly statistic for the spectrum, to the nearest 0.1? 27.4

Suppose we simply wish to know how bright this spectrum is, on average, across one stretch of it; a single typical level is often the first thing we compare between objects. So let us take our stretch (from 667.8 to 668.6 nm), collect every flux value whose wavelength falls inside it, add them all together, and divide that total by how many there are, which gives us 16.0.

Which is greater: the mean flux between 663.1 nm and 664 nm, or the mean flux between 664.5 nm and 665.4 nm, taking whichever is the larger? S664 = 18.4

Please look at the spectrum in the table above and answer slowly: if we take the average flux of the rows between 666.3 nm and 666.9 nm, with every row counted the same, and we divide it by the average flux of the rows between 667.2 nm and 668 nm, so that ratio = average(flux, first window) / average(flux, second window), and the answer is 1.10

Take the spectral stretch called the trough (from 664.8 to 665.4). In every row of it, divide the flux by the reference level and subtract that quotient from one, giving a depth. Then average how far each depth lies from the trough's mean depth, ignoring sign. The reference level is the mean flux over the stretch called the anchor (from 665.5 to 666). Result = 0.031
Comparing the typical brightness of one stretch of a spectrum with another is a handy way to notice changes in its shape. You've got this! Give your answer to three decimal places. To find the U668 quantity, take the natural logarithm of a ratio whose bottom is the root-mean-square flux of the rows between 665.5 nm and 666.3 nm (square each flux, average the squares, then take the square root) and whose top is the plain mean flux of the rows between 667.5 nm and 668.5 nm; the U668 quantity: -0.123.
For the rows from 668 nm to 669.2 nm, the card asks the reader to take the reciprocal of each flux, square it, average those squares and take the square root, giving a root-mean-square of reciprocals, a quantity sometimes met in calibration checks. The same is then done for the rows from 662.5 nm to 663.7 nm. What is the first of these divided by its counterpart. 1.087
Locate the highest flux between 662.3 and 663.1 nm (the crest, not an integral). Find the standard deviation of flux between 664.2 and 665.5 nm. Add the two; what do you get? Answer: 19.4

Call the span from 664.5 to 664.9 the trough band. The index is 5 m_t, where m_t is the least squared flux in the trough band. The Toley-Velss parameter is 1398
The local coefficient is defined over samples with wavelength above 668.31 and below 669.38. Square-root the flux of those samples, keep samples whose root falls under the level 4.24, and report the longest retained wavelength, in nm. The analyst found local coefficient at 668.999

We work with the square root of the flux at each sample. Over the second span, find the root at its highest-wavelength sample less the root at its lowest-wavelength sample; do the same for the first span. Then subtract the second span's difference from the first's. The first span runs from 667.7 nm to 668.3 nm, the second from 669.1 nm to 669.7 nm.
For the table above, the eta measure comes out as 0.21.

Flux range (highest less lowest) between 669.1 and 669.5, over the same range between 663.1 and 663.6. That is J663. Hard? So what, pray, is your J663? 1.4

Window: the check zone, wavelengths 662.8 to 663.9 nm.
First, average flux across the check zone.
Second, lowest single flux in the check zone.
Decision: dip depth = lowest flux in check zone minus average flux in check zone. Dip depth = -0.90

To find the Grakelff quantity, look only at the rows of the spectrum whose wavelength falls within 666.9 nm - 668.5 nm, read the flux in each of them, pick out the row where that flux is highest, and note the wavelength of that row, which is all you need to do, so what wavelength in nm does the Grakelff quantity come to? 667.000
